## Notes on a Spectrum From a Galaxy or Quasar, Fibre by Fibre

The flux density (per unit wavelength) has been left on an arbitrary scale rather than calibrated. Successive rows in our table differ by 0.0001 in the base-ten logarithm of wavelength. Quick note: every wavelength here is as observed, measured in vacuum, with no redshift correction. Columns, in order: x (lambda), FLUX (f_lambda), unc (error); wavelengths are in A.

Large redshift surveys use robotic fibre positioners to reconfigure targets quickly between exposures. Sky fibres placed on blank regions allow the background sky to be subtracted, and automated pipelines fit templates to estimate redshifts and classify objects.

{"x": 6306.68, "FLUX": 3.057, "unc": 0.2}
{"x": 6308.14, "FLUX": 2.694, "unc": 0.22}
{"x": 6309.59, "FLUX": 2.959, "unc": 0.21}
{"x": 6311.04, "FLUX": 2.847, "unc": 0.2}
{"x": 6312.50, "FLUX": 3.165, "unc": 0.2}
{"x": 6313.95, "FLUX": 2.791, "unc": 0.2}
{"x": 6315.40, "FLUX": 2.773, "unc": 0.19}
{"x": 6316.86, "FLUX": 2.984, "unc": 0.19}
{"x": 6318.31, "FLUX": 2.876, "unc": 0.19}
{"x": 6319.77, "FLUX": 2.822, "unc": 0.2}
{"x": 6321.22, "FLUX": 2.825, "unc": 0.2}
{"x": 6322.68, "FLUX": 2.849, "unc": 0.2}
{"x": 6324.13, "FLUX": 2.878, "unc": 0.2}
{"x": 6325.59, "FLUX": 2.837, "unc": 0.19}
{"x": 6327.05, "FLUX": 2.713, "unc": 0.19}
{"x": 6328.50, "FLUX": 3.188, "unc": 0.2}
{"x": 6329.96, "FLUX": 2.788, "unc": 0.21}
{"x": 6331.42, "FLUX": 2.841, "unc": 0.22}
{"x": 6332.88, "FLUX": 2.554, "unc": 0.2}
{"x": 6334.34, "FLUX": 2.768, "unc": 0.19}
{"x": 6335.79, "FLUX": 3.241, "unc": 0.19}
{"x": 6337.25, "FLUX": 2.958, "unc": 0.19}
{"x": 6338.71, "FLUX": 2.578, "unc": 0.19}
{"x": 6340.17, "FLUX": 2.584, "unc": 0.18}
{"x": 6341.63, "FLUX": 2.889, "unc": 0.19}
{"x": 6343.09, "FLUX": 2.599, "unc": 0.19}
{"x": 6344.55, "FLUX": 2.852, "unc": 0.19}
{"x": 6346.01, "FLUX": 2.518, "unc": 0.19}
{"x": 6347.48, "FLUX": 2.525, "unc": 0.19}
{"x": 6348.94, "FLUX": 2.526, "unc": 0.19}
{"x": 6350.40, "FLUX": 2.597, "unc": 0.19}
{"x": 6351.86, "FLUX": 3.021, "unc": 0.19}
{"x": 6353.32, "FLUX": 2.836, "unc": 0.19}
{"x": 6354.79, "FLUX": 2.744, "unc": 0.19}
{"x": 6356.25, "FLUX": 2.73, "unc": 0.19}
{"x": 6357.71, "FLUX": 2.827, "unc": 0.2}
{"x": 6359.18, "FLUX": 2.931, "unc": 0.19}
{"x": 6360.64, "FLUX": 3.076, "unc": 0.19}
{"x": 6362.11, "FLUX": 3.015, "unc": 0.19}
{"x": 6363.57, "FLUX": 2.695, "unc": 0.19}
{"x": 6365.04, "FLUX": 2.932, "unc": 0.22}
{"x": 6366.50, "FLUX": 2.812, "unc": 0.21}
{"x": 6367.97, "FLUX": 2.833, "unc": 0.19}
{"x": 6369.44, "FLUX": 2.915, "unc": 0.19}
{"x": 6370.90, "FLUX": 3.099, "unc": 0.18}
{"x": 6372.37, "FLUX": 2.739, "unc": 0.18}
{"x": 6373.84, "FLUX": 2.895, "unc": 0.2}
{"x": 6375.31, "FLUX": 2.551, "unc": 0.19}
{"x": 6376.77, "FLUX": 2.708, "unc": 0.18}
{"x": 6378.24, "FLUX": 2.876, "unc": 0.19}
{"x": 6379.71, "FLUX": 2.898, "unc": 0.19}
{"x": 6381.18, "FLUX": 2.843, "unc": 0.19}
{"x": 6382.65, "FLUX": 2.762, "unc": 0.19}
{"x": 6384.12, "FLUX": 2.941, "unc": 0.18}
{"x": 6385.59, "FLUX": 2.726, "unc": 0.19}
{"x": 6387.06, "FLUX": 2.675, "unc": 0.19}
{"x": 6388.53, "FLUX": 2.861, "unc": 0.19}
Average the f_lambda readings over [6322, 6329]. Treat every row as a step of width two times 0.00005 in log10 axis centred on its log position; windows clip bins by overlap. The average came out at 2.89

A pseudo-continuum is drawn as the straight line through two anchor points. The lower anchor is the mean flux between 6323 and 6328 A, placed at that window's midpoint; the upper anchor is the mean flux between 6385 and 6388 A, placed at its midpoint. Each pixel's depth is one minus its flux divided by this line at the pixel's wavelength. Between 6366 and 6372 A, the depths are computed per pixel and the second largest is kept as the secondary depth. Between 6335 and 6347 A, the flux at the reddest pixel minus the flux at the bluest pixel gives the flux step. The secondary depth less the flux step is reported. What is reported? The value 0.7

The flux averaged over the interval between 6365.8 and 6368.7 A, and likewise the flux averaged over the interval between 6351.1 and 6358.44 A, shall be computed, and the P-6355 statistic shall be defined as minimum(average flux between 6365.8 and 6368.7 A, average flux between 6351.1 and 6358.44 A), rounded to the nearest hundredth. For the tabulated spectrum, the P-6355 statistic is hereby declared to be 2.82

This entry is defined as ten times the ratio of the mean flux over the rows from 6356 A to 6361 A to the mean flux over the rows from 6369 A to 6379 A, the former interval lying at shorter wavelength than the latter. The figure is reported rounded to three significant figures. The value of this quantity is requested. 10.2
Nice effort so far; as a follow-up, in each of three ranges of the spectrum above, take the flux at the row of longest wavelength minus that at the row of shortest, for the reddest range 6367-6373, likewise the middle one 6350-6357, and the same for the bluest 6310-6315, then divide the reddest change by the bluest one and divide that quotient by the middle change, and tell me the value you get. 13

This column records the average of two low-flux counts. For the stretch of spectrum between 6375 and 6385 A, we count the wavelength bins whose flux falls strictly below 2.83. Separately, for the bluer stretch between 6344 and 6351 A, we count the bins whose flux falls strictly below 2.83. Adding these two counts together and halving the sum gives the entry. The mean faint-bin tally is 3.5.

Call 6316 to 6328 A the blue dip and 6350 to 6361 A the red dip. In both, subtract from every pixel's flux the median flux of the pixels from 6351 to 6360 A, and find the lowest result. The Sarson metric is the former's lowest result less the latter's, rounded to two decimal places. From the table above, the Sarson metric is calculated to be 0.12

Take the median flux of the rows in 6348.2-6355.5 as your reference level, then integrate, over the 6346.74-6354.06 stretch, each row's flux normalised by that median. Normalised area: 7.20 A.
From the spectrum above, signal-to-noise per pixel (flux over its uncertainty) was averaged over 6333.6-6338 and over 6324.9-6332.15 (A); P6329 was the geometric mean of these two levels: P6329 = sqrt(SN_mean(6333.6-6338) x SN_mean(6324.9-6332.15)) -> 15.0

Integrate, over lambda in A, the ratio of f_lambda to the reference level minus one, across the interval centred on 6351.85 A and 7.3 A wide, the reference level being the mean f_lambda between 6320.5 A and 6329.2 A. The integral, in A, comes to -0.35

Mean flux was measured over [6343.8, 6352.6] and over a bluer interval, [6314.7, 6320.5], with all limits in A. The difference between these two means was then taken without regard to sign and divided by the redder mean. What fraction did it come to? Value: 0.071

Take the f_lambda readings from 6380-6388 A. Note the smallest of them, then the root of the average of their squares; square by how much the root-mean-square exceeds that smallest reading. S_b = 0.013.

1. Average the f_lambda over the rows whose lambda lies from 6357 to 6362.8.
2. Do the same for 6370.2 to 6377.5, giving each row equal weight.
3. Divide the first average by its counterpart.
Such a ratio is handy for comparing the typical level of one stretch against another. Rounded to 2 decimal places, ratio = 1.06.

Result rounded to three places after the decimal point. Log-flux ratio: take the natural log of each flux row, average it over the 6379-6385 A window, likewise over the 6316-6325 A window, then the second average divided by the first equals 1.004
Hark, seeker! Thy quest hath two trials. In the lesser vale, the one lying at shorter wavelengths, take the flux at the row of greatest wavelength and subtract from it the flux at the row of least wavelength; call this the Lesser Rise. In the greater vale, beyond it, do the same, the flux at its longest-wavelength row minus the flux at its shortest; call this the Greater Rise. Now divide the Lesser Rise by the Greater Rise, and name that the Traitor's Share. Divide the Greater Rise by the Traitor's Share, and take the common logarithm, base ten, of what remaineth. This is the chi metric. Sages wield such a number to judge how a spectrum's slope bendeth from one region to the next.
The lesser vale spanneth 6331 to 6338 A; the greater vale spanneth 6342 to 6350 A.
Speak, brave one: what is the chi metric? -1.3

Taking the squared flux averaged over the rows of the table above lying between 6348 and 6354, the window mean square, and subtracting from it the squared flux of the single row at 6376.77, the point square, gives 0.2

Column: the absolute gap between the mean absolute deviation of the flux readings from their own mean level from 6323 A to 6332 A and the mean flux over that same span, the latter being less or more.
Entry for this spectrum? 2.77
